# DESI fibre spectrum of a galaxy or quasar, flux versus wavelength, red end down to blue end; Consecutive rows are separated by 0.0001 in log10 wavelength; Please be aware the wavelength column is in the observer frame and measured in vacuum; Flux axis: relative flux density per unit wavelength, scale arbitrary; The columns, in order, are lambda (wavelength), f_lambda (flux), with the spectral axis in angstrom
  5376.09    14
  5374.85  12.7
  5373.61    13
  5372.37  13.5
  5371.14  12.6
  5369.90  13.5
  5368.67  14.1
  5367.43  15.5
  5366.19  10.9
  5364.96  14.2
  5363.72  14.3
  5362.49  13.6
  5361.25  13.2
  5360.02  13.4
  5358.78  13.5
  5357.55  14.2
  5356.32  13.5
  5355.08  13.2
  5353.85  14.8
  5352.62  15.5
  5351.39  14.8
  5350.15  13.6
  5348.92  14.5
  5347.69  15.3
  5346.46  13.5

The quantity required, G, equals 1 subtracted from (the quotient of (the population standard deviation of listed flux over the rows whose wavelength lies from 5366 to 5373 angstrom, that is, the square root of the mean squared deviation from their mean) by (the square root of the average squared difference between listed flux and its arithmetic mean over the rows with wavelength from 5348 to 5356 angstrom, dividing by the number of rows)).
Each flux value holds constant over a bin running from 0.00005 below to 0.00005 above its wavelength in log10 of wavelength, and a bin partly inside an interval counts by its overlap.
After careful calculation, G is 0.8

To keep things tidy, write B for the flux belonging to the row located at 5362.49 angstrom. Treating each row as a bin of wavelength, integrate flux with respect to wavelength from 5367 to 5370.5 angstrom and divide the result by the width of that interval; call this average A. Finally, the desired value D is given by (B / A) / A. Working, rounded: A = 14.3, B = 13.6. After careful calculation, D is 0.0663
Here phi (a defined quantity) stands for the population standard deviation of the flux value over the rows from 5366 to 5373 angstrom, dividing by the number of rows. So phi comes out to 1.4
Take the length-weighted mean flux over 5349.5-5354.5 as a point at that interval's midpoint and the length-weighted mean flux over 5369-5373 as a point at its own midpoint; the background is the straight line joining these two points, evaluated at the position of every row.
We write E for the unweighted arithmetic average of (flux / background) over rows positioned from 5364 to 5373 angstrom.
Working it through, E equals 1.00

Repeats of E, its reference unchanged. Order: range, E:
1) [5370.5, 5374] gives 0.99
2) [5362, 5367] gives 0.96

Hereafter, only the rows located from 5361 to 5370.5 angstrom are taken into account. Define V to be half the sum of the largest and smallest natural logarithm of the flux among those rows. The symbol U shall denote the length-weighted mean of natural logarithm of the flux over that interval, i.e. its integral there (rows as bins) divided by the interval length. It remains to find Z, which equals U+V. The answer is 5.18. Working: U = 2.61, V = 2.56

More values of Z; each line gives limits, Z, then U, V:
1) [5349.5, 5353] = 5.35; 2.67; 2.68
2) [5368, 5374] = 5.18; 2.59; 2.59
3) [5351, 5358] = 5.32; 2.66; 2.66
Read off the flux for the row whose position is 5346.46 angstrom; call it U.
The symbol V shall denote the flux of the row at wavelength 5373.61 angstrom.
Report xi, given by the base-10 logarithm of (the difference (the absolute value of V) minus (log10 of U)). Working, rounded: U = 13.5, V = 13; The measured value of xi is 1.07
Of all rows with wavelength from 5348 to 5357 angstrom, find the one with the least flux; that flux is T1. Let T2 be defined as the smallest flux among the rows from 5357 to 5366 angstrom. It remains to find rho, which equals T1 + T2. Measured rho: 26.4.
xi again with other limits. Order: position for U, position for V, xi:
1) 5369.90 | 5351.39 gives 1.14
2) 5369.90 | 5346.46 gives 1.09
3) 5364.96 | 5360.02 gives 1.09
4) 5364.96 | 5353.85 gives 1.14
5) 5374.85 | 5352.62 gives 1.16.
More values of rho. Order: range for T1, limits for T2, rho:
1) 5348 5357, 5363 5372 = 24.1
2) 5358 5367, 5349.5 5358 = 24.1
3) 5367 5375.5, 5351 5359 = 25.8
